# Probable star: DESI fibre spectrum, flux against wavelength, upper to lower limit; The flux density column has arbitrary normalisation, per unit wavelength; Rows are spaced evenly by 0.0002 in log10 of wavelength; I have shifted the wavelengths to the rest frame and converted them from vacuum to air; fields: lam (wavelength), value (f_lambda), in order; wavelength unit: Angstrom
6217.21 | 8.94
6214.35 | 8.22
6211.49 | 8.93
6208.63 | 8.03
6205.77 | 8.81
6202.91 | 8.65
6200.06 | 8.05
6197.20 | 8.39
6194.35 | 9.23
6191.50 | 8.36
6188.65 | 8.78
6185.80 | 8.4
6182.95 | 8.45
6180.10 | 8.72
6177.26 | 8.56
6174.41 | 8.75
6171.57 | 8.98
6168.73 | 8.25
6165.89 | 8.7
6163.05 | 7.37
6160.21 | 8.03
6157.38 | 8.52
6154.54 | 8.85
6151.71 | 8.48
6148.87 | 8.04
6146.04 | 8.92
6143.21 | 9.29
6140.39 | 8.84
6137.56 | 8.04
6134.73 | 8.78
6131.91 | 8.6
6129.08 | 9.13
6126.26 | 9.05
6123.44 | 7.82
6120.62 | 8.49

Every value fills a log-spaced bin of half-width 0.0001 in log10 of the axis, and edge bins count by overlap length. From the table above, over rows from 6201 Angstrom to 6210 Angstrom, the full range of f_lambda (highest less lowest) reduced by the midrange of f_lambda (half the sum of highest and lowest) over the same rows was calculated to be -7.64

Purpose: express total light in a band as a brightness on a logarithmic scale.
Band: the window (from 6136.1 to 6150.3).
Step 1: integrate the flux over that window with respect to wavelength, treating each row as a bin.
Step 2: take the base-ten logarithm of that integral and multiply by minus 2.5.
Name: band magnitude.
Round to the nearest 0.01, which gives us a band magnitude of -5.22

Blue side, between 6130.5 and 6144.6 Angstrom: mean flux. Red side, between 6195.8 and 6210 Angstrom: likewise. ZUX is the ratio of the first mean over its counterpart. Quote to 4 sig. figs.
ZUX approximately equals 1.039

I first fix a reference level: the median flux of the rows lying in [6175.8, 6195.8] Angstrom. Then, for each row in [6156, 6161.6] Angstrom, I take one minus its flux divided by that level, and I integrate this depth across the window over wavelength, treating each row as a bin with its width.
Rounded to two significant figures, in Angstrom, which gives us 0.19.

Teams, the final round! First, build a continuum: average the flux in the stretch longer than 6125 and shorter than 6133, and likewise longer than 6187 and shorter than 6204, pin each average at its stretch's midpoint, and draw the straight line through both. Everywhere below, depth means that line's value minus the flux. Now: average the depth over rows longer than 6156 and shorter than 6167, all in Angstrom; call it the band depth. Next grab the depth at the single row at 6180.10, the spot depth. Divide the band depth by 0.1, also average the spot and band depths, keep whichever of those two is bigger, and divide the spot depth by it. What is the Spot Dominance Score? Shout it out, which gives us -0.01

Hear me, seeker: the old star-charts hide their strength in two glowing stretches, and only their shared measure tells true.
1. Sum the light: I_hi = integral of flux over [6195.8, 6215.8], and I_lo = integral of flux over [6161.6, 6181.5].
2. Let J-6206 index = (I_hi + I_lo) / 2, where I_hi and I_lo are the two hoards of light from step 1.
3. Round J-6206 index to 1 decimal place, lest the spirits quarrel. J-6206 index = 168.7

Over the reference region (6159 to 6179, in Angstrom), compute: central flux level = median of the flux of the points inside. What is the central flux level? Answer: 8.56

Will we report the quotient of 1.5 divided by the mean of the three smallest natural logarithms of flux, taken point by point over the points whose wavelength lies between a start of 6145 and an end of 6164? 0.730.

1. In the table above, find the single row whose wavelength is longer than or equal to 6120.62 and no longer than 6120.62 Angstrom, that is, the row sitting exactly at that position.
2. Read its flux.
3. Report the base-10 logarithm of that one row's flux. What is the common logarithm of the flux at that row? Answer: 0.929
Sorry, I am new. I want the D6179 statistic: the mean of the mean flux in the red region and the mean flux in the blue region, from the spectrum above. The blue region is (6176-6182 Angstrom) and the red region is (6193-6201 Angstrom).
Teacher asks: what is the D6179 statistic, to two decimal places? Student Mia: 8.60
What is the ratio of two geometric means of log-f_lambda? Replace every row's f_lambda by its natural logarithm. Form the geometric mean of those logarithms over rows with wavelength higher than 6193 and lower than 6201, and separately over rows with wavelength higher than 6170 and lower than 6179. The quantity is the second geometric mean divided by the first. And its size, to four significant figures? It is 1.012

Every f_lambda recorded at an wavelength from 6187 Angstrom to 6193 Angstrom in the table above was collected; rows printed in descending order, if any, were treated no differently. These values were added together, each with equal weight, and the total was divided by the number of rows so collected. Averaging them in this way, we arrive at 8.57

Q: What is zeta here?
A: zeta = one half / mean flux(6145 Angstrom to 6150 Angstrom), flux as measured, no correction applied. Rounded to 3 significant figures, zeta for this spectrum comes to 0.0590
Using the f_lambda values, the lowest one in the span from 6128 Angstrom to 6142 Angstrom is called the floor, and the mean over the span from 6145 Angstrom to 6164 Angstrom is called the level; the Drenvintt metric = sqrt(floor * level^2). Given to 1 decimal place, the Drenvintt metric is 23.6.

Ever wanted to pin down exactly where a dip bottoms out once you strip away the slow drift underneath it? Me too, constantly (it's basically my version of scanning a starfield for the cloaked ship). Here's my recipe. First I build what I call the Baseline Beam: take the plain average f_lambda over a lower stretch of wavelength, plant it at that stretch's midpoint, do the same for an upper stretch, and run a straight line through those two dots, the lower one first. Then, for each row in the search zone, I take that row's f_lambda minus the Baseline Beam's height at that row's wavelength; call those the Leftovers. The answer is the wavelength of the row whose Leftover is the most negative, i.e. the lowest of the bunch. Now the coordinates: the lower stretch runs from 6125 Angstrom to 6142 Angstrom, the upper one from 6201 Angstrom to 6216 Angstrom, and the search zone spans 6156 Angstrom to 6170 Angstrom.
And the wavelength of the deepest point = 6163.05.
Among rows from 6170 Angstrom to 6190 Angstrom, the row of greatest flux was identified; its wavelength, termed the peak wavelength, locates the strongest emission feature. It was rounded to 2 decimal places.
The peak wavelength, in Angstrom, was 6171.57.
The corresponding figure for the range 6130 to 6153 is 6143.21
